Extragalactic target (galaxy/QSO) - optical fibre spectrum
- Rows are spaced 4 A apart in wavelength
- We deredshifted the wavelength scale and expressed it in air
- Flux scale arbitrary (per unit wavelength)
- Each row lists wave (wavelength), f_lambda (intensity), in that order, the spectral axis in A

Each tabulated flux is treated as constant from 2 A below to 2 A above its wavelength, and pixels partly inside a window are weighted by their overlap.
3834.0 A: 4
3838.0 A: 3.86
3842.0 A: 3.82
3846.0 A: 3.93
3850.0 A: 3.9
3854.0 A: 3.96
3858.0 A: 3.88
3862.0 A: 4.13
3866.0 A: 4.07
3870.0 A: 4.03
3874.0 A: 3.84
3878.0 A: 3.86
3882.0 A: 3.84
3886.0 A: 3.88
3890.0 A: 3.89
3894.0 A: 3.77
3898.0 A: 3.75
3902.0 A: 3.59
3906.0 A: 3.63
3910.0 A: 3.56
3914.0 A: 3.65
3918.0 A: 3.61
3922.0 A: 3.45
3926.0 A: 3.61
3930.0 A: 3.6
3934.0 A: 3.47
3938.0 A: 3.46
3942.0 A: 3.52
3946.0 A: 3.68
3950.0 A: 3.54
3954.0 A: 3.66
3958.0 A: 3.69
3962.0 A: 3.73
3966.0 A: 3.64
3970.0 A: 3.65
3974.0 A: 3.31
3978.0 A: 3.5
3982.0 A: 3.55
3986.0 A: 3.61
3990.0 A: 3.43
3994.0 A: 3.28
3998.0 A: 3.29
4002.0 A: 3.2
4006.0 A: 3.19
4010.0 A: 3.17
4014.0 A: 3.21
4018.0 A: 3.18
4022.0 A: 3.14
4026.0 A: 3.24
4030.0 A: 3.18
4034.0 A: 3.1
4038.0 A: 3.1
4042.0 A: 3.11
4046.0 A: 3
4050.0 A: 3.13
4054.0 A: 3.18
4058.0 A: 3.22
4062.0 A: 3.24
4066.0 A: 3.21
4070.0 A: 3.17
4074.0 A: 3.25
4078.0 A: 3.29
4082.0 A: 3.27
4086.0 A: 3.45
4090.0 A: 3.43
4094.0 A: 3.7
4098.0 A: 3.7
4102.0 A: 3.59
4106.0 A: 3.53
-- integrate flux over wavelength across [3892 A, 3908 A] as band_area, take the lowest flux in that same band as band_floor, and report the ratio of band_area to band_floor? 16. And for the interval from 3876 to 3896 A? 20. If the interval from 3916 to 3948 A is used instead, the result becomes 33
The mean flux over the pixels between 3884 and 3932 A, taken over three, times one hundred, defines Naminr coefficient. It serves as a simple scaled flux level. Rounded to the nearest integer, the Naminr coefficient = 122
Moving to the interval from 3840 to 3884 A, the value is 131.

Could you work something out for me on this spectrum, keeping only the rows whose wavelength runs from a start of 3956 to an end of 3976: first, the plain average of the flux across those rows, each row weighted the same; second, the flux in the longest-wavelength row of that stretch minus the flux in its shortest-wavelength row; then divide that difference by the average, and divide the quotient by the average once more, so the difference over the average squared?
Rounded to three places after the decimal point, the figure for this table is -0.029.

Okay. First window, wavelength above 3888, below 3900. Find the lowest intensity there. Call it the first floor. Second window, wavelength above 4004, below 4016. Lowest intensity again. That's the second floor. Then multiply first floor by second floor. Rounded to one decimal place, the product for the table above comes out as 11.9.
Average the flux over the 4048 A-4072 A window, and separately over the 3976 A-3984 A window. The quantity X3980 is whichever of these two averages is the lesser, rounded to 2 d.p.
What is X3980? 3.19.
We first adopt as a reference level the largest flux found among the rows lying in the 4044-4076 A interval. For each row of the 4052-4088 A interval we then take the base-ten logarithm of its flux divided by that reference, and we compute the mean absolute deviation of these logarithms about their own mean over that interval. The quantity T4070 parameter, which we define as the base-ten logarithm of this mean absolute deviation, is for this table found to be -2.14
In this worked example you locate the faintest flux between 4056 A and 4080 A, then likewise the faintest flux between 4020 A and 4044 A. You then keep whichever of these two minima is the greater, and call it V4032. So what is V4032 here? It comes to 3.2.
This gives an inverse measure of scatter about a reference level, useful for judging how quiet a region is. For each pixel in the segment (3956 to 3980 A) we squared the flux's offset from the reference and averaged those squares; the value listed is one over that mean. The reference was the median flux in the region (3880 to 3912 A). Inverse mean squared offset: 20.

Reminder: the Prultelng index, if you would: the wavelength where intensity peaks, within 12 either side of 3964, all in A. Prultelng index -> 3962.0 A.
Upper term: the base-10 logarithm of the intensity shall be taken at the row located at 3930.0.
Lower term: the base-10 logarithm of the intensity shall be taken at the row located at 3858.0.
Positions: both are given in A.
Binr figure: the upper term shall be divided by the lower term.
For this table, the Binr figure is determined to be 0.945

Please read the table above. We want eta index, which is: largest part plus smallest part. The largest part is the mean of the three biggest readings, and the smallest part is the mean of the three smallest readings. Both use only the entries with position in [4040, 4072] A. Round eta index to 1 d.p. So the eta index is 6.3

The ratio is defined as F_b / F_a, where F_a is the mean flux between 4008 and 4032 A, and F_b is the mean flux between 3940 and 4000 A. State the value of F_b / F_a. 1.11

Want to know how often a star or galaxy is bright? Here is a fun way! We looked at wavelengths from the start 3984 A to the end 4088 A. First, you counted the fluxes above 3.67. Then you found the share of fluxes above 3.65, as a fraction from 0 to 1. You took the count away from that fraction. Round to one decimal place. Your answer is 0.0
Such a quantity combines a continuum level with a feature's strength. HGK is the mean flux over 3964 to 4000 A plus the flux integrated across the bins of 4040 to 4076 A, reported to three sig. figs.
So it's 118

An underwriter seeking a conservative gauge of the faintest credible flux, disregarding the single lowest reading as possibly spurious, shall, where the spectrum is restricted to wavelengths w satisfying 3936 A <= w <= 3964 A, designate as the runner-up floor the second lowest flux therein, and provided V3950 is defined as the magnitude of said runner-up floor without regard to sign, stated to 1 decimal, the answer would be 3.5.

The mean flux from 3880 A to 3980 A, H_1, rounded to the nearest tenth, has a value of 3.6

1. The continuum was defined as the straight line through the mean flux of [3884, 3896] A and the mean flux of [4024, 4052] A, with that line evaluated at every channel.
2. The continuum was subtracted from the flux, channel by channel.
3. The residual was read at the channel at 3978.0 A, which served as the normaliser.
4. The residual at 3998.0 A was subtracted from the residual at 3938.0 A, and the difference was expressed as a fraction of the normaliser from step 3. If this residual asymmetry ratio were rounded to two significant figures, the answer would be -1.5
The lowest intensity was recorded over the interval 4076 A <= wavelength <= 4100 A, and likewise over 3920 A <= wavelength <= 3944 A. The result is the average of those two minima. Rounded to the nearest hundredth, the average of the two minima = 3.36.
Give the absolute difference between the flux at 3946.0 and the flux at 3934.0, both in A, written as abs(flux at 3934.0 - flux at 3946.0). 0.21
